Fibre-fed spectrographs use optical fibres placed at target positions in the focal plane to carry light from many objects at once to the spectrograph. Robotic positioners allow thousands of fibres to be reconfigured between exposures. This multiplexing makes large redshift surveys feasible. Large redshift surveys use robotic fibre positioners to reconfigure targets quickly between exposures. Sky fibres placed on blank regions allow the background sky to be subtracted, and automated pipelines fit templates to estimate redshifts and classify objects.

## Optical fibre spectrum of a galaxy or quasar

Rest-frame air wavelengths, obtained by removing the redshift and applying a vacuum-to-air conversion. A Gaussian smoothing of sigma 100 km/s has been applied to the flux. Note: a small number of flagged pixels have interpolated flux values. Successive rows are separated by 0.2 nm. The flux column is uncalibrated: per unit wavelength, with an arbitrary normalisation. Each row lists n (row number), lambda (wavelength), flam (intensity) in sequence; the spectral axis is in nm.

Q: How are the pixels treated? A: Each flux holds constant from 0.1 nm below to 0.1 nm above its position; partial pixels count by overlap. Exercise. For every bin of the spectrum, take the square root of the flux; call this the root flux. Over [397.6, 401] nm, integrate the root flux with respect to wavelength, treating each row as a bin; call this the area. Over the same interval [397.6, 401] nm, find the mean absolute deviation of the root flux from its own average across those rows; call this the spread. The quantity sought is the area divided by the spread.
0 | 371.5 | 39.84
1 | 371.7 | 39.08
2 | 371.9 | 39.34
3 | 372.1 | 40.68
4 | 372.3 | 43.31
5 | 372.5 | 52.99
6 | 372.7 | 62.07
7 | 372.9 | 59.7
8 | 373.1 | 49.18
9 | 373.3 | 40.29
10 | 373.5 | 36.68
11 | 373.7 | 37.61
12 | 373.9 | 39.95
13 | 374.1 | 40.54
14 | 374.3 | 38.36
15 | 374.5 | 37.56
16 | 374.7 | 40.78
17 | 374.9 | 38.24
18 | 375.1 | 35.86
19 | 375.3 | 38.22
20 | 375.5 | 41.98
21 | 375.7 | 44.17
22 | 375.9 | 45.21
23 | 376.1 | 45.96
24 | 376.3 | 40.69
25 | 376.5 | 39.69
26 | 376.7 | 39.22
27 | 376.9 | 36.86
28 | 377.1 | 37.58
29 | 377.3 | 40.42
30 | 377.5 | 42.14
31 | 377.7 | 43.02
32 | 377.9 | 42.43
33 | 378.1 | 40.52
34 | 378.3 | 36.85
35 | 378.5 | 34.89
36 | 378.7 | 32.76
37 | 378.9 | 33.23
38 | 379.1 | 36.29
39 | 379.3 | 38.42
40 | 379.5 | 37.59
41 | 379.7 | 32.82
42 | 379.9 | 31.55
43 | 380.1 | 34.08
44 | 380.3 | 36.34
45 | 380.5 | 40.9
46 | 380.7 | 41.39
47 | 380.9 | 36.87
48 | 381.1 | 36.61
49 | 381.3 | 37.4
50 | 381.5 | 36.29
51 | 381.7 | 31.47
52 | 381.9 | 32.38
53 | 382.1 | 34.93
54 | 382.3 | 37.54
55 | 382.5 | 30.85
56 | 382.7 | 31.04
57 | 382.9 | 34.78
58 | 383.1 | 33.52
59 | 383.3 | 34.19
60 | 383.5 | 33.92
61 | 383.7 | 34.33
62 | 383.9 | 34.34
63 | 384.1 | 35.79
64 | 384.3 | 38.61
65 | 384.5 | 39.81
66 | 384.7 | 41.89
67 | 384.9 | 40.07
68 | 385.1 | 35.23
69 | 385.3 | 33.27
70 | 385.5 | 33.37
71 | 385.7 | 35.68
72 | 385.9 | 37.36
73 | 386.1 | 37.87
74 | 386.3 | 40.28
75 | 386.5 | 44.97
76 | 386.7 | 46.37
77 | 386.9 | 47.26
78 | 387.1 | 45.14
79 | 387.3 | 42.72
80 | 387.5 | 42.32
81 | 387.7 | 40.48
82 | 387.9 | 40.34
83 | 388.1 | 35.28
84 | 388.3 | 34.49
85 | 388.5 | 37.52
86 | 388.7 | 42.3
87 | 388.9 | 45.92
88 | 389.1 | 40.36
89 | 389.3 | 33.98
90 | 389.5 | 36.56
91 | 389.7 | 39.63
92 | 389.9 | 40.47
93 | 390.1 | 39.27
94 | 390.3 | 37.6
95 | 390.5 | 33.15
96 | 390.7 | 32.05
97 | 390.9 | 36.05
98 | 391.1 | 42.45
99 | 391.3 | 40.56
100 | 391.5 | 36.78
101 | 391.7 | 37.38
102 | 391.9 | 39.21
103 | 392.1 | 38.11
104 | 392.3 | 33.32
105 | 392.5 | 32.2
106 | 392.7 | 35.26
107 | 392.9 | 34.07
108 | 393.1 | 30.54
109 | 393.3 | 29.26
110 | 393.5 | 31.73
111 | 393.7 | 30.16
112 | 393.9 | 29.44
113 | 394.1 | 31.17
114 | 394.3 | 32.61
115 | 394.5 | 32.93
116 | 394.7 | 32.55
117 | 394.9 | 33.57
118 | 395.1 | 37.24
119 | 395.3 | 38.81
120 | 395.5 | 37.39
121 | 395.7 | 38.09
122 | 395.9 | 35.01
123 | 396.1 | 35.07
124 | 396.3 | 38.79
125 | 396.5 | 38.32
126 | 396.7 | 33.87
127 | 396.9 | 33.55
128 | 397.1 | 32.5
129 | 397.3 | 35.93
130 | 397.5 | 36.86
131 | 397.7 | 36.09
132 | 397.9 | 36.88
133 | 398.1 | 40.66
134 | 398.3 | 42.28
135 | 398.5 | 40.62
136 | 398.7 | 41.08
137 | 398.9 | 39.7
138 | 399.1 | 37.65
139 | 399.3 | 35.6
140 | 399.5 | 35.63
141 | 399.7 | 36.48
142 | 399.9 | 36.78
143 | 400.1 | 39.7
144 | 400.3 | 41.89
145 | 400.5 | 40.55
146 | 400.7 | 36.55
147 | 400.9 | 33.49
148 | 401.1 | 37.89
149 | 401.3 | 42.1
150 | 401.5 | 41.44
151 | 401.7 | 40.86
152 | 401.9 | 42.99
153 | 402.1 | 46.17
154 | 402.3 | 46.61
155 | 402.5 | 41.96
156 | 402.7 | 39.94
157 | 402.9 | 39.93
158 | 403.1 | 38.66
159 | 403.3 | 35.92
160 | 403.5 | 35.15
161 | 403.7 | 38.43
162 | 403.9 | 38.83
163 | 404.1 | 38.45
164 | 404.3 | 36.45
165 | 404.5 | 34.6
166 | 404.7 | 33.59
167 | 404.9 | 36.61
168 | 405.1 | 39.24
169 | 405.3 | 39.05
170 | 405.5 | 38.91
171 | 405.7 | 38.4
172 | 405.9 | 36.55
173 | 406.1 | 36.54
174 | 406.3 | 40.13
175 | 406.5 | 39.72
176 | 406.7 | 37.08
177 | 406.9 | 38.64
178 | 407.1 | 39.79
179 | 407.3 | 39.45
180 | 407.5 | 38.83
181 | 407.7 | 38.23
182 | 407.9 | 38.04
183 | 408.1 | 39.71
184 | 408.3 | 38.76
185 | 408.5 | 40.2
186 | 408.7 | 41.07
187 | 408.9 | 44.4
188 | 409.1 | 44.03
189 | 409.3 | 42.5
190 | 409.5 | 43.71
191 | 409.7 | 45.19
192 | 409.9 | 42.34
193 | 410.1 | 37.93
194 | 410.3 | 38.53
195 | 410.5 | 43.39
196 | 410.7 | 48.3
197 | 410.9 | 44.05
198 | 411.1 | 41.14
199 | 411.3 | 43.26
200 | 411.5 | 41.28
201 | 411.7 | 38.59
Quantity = 112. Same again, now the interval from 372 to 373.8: 21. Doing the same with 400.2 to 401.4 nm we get 33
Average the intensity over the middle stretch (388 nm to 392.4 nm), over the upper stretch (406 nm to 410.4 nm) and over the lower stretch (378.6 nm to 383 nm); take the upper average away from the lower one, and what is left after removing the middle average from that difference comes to -43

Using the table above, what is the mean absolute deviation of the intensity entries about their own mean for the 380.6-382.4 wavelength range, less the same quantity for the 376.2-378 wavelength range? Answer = 0.4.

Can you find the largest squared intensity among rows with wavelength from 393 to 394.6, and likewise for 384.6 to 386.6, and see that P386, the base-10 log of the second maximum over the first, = 0.27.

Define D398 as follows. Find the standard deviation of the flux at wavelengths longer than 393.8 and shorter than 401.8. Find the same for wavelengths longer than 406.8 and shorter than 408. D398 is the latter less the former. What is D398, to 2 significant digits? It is -2.6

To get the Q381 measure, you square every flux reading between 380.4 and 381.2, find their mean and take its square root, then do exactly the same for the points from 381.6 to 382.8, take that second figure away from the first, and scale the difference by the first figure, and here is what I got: 0.15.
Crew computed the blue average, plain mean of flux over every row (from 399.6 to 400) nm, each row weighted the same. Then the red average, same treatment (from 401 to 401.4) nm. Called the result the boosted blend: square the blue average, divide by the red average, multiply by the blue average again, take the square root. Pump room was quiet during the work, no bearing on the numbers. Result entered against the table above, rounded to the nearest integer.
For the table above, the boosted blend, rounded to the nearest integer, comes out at 35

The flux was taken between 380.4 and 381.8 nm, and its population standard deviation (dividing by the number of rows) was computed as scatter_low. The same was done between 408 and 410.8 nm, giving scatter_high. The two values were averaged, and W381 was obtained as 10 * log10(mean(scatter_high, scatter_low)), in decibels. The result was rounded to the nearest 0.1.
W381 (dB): 4.7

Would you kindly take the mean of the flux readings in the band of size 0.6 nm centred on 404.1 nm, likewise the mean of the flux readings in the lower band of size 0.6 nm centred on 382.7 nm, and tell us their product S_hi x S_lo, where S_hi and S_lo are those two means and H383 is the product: 1222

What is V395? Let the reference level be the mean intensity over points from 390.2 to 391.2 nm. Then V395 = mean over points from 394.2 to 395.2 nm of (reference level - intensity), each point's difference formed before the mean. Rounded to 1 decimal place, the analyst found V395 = 2.5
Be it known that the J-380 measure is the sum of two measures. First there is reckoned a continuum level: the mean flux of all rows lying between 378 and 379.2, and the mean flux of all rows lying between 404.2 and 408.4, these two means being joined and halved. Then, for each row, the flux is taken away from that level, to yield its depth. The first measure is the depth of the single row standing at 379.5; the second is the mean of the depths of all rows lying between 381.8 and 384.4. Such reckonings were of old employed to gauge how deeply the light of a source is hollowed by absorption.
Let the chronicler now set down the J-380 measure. 2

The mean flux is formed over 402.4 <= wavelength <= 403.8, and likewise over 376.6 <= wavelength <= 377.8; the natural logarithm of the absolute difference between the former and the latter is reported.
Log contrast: 0.3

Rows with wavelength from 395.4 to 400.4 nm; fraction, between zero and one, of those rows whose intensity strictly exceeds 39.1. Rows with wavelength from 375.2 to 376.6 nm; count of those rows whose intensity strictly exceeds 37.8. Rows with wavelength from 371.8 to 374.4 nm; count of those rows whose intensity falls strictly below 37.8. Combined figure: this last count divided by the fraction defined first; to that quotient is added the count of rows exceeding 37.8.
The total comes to 14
